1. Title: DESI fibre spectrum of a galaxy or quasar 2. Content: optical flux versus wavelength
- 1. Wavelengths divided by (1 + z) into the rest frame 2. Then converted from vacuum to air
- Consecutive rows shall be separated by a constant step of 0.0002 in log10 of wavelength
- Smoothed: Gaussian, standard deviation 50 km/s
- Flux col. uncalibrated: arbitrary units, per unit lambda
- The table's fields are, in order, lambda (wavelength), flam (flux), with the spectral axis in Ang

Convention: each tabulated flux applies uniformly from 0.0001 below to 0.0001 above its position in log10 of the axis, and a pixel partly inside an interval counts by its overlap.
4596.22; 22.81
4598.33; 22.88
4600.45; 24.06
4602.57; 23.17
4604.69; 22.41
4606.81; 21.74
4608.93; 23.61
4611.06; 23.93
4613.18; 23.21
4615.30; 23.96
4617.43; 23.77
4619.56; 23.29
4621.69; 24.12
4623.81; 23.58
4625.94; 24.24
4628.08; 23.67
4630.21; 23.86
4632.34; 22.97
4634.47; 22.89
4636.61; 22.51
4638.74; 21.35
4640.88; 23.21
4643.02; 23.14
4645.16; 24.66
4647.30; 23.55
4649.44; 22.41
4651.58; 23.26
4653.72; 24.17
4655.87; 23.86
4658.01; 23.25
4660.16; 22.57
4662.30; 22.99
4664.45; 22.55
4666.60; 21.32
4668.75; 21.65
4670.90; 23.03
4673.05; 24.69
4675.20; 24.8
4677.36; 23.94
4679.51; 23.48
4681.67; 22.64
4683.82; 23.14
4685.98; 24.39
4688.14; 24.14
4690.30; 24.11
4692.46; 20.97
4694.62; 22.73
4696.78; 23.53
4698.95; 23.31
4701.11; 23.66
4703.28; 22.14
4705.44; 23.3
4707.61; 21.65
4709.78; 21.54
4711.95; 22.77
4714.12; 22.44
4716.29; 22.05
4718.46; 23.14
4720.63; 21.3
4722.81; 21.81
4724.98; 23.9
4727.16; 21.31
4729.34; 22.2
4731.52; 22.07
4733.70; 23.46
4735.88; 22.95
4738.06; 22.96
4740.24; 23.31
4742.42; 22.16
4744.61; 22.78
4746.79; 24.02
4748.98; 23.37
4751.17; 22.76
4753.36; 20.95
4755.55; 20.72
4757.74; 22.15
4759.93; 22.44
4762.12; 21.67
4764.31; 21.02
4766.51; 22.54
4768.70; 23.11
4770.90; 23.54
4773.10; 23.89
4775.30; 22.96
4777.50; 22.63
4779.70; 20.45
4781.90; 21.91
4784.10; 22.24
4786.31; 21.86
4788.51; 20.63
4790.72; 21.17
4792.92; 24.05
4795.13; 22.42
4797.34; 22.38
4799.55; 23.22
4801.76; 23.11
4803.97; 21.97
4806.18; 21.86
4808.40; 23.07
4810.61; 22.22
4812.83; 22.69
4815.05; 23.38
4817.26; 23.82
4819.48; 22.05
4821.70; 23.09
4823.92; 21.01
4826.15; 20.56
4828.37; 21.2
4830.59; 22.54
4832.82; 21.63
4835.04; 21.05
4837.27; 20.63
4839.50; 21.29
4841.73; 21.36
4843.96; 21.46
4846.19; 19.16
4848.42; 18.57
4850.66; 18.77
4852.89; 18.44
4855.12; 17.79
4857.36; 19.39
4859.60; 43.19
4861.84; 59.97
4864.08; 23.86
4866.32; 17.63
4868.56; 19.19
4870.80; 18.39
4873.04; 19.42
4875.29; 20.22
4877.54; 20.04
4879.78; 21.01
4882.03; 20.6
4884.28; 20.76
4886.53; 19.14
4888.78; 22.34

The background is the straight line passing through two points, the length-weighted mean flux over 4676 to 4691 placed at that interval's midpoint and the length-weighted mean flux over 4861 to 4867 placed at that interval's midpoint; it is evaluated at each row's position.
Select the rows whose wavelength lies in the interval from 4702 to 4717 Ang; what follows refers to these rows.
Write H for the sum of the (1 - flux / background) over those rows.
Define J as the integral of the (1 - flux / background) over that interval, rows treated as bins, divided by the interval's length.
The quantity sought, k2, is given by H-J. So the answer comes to 0.7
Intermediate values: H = 0.8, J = 0.11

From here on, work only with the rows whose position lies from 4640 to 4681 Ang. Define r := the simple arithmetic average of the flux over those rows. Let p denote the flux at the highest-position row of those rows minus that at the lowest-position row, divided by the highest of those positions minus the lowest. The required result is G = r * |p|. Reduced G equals 0.2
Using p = 0.007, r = 23.3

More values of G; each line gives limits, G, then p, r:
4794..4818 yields 1.4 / 0.063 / 22.7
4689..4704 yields 3.5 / -0.152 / 22.9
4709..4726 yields 3.5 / 0.155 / 22.4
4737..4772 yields 0.4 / 0.018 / 22.5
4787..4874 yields 0.3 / -0.014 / 22.8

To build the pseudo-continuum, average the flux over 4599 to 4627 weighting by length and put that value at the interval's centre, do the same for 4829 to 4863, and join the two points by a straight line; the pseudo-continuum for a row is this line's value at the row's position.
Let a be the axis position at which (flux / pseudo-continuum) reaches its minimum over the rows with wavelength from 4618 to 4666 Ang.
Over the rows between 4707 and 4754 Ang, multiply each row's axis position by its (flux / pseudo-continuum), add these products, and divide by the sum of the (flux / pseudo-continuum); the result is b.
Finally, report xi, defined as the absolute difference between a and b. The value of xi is 91.8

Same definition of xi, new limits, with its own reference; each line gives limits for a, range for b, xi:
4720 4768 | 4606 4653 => 126.5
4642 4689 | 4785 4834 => 142.8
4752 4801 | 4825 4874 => 70.8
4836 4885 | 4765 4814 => 76.8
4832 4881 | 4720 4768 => 122.9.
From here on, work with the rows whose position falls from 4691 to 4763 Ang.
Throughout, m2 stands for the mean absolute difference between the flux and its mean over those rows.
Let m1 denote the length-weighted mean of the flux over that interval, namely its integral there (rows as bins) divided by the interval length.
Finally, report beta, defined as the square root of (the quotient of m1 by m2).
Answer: 5.5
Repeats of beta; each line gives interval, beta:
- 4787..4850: 4.6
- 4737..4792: 5.1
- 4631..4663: 6.5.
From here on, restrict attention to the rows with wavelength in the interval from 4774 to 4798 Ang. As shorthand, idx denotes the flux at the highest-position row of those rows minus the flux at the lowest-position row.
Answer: -0.6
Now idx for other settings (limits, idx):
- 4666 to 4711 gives 0.2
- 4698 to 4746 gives -0.5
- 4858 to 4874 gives -23.8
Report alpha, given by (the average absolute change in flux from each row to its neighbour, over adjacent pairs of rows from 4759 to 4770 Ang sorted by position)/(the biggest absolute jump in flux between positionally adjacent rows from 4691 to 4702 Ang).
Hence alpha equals 0.50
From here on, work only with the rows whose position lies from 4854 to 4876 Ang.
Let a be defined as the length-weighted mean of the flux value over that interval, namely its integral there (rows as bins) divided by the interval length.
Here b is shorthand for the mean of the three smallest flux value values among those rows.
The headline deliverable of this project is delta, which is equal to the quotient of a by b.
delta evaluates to 1.45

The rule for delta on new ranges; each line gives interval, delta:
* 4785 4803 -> 1.05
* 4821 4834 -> 1.03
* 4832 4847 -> 1.03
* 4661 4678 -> 1.06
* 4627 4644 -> 1.03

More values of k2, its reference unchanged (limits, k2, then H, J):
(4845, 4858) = 2.2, 2.6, 0.44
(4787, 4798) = 1.0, 1.3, 0.26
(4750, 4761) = 0.9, 1.1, 0.21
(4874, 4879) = 0.4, 0.8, 0.41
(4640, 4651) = -0.3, -0.4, -0.08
